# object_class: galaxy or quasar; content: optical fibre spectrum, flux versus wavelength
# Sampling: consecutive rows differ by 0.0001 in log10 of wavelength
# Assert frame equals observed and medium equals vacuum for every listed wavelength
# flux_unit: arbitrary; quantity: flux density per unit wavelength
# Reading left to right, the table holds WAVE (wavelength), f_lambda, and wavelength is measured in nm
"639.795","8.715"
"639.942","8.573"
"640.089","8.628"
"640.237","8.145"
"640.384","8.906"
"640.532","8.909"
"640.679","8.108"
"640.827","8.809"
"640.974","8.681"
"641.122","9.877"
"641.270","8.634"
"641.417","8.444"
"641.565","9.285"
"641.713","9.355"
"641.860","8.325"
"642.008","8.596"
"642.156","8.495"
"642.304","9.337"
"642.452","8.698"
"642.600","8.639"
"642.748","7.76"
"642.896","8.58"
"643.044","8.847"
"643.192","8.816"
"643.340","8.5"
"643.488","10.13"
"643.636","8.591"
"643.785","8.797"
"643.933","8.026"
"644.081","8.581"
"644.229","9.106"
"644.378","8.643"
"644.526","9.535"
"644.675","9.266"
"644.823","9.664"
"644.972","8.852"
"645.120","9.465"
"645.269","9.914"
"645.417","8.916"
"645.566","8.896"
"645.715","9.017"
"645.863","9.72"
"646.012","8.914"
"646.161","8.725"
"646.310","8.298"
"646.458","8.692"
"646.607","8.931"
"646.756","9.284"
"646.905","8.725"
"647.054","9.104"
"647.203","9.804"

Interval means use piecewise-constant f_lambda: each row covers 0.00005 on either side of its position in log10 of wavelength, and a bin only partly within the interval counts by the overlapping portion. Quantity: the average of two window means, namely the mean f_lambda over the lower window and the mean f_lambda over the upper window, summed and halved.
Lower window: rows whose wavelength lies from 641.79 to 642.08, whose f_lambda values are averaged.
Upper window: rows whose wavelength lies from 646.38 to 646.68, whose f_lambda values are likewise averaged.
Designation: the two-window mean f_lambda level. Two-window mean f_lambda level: 8.64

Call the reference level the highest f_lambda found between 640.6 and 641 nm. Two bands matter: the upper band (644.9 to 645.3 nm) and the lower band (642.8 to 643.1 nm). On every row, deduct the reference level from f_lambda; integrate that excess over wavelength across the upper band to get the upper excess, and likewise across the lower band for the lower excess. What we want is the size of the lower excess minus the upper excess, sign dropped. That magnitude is 0.3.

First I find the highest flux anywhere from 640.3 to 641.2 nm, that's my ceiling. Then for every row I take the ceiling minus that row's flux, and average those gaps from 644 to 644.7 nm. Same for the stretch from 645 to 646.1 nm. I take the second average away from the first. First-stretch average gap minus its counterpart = 0.24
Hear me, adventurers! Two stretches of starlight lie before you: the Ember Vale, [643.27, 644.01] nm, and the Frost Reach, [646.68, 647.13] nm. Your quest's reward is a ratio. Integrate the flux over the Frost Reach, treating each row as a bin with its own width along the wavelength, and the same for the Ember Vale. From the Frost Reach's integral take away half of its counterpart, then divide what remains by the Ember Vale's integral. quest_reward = 0.12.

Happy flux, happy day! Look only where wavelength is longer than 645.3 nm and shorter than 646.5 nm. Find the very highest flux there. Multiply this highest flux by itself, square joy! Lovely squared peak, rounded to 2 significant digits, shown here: 94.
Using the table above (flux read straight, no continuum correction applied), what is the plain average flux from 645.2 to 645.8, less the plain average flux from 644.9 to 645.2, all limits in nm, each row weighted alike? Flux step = 0.0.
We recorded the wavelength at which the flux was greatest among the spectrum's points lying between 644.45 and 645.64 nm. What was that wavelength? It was 645.269 nm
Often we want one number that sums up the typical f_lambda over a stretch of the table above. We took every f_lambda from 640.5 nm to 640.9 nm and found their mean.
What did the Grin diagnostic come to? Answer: 8.6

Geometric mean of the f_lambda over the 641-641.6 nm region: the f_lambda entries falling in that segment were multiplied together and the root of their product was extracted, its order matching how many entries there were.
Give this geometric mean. 9.0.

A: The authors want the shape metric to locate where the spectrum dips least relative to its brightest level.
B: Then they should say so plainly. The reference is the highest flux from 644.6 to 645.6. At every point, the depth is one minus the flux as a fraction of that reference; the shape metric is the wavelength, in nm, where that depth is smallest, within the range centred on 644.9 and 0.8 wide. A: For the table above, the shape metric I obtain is 645.269 nm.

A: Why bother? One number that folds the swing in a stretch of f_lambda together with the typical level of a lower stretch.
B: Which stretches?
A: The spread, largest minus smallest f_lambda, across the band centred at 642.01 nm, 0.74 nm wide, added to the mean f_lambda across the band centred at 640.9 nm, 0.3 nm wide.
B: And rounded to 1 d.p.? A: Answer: 9.8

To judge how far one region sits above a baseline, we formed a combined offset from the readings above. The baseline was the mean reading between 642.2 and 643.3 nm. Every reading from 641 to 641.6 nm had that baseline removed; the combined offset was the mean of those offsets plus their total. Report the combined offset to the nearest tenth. 2.0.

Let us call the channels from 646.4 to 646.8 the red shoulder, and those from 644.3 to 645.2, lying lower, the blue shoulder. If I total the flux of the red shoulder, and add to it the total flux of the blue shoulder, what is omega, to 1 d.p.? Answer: 82.3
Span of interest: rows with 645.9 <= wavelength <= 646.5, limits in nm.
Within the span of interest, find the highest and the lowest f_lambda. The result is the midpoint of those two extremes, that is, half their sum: 8.6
